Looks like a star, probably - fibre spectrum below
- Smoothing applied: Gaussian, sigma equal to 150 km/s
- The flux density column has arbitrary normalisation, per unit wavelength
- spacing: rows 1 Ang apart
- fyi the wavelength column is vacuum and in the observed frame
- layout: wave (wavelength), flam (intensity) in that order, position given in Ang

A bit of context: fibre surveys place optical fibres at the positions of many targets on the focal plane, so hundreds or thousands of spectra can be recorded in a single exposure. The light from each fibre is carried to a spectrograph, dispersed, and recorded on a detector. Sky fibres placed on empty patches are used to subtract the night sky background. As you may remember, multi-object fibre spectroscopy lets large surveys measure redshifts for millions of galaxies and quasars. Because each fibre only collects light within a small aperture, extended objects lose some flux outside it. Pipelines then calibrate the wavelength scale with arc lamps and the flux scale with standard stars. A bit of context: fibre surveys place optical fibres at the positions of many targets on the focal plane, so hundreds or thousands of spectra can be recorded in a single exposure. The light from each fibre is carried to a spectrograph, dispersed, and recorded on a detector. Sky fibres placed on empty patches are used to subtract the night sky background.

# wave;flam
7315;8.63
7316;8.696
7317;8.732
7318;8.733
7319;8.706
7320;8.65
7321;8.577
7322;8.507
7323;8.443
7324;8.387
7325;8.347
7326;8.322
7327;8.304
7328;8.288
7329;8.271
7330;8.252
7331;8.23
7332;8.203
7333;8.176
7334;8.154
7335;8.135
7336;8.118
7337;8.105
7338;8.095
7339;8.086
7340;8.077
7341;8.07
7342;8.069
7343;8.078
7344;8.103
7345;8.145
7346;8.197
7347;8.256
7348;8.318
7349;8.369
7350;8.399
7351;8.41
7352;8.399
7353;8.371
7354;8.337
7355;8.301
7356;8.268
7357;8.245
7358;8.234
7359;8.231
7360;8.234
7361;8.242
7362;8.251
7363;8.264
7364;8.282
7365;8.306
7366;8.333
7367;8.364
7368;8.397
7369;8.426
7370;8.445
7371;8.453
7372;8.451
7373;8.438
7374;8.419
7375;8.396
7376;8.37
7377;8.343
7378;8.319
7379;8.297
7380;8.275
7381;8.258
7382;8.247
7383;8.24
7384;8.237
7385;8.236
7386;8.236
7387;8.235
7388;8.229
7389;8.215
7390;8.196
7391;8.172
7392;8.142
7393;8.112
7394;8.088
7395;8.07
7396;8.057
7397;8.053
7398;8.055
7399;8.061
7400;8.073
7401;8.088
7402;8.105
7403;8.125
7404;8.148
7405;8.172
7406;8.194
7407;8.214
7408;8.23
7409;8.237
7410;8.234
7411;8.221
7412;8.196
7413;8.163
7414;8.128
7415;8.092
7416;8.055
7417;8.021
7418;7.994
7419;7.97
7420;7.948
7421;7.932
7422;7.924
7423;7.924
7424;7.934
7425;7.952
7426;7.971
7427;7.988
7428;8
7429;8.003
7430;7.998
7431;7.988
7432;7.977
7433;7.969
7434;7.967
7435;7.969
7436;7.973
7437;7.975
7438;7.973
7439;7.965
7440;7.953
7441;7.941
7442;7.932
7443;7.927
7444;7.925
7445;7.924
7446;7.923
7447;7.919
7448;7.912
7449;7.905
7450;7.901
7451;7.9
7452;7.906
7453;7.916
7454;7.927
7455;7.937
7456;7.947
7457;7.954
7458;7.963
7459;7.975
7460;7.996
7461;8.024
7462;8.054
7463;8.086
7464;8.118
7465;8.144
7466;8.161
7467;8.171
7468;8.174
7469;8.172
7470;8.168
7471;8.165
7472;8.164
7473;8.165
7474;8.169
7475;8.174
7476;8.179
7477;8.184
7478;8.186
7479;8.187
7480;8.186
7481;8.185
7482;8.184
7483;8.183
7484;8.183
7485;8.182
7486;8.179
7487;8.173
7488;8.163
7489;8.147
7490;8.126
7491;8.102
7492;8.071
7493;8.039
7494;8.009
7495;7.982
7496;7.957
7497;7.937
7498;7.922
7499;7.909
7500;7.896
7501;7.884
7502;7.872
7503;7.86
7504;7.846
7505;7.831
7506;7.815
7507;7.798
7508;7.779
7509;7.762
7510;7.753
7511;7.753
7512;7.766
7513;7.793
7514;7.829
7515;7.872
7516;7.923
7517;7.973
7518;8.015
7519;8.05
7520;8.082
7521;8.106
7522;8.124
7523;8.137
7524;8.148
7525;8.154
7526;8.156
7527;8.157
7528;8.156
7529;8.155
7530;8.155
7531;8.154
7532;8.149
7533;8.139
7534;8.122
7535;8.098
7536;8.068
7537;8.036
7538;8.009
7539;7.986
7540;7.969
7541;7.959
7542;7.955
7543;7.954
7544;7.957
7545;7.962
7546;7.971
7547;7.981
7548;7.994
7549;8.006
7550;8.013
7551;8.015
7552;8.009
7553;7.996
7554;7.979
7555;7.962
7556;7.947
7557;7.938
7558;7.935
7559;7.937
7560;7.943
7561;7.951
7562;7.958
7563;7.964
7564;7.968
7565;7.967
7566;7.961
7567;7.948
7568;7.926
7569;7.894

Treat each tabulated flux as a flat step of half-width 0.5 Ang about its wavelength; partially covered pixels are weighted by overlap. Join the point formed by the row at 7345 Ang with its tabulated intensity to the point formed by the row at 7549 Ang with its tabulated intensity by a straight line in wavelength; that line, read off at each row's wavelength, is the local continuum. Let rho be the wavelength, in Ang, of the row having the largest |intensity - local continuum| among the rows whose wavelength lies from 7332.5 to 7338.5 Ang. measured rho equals 7338 Ang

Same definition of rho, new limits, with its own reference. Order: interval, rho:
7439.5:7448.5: 7448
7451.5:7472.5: 7452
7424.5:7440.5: 7425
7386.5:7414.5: 7409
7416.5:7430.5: 7422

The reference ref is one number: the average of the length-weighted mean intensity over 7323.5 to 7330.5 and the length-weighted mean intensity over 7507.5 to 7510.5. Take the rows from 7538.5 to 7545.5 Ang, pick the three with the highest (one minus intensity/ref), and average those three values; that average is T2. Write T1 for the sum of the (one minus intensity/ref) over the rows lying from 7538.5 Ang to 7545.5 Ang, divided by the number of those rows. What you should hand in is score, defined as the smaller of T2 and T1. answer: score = 0.009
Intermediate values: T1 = 0.01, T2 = 0.010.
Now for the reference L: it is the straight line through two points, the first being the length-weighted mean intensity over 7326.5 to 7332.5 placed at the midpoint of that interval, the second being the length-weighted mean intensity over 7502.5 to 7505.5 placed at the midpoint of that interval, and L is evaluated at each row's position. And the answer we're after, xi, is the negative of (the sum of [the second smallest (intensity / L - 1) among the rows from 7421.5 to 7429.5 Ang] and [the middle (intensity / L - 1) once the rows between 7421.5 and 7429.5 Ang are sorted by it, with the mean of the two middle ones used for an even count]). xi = 0.02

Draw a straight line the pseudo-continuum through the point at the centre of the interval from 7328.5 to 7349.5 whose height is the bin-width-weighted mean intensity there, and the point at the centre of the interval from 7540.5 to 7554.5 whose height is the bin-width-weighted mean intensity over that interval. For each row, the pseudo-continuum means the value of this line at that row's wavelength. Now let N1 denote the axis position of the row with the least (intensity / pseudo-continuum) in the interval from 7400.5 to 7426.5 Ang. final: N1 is 7422 Ang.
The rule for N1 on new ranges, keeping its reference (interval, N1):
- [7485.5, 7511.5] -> 7510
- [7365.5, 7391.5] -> 7391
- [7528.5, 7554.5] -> 7543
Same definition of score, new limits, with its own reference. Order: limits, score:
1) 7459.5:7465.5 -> -0.004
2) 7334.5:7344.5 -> -0.007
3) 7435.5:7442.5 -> 0.010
